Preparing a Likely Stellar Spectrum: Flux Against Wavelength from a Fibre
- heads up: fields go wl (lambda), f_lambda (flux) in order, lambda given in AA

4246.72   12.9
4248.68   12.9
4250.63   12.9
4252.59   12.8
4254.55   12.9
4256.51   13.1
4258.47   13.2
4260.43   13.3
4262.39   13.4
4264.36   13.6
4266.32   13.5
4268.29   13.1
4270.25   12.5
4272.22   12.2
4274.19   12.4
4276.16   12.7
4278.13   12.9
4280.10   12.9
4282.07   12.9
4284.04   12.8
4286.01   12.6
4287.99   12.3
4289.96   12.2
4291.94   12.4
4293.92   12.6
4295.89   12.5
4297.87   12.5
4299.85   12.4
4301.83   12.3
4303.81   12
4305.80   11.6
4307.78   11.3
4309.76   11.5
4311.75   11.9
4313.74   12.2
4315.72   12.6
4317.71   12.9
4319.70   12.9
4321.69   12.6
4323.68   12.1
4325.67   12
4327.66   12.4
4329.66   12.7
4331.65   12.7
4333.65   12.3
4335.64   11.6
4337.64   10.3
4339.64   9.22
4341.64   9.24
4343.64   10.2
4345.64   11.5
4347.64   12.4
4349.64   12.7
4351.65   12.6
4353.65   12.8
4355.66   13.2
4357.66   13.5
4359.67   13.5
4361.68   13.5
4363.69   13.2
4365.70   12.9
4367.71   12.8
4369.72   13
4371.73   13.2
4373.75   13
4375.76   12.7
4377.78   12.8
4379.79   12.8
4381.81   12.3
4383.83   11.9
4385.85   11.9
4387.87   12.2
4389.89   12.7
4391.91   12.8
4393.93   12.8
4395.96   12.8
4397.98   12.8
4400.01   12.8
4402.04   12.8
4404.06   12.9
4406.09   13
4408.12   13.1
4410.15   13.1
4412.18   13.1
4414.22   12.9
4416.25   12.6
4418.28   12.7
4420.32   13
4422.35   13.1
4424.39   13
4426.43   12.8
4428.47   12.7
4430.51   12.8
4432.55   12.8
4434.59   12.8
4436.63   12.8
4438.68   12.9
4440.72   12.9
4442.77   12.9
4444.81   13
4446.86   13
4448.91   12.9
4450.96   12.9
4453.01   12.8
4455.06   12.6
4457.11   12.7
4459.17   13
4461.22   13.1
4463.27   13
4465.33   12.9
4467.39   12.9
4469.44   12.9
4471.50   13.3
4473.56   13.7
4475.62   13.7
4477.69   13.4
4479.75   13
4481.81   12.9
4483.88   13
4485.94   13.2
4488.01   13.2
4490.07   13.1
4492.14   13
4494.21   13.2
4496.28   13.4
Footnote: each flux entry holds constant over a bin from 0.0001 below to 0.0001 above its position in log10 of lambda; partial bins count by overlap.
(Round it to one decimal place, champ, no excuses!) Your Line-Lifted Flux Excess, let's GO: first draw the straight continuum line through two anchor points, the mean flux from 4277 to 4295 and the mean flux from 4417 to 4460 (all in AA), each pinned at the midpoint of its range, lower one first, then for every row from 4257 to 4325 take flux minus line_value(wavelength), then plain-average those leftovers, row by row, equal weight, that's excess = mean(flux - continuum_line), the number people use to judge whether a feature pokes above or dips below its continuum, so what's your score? -0.1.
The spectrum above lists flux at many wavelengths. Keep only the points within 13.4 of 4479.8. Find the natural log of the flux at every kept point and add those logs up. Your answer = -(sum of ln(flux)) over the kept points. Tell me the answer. -33.5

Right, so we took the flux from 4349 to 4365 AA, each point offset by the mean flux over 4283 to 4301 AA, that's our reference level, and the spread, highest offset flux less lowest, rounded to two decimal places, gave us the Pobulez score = 0.90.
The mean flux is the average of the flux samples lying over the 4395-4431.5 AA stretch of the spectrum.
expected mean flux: 12.9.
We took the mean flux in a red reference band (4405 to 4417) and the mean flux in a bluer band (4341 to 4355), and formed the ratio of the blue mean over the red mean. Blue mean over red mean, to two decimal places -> 0.90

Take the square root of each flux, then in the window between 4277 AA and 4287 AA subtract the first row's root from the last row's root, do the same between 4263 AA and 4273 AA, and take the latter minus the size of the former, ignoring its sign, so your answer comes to -0.24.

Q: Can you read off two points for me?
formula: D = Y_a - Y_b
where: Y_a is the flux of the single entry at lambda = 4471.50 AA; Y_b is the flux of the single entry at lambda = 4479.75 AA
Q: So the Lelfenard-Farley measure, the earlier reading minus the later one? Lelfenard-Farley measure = 0.3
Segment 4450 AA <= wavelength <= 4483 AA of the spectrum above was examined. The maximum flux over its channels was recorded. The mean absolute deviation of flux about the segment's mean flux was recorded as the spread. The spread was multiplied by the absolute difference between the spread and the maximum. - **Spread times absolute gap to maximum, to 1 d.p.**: 3.3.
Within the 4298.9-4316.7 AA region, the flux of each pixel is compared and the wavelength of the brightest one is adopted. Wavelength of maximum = 4315.72 AA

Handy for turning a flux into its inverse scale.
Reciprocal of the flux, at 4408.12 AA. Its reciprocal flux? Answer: 0.0763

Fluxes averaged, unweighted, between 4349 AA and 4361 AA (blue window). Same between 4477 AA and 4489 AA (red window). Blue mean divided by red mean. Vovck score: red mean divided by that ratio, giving 13.2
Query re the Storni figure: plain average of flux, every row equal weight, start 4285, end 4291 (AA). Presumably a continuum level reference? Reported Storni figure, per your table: 12.4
